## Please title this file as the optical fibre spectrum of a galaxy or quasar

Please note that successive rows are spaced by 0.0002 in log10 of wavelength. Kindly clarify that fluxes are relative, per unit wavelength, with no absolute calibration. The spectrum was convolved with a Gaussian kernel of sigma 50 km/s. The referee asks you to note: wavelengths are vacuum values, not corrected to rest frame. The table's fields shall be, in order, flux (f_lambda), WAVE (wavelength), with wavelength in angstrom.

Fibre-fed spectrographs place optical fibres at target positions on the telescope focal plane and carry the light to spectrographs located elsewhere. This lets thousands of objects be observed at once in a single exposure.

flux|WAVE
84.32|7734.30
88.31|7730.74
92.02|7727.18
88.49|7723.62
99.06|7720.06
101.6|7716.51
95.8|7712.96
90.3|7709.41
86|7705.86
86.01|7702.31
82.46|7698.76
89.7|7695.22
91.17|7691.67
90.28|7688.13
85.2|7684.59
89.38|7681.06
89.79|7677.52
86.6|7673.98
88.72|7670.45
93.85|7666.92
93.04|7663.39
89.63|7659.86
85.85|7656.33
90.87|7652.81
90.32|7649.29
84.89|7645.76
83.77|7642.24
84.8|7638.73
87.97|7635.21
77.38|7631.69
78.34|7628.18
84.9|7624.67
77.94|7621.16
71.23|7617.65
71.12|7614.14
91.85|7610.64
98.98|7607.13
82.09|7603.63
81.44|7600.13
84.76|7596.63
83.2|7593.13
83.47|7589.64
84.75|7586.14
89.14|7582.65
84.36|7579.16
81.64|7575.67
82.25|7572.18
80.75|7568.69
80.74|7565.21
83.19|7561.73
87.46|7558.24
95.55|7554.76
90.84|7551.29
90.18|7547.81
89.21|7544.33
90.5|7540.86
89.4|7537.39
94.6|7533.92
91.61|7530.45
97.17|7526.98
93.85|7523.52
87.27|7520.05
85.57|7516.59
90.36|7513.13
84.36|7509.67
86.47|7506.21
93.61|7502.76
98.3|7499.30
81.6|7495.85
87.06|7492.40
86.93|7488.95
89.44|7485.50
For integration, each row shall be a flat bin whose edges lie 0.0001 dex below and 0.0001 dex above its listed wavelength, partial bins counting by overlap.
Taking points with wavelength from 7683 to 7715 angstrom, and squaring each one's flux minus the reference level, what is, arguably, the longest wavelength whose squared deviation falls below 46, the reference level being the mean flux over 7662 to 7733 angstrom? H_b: 7712.96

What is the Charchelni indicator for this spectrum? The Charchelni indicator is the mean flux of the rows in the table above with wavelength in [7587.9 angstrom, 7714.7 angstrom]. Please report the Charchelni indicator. 86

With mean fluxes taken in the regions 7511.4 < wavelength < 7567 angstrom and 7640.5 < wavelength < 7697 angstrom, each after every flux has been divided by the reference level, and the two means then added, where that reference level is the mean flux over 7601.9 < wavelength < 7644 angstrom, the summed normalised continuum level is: 2.17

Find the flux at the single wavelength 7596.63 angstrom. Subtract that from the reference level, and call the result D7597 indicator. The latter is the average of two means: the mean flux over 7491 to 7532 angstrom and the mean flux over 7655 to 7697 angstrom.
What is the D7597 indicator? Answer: 5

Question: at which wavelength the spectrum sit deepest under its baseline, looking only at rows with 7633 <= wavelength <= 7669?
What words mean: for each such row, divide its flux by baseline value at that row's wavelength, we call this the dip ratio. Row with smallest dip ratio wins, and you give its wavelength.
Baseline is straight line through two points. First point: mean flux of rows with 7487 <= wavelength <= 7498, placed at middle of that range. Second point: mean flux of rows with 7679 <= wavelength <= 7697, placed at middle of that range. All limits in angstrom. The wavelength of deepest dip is 7642.24 angstrom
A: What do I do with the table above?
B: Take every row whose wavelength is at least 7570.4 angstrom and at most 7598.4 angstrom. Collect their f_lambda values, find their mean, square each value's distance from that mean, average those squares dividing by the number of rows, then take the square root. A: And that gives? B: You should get 2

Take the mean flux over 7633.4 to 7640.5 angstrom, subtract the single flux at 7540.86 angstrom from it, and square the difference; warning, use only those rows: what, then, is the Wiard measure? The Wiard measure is 17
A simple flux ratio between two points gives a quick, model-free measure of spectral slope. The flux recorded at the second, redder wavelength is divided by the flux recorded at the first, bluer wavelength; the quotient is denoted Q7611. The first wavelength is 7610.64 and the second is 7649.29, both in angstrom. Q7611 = 0.98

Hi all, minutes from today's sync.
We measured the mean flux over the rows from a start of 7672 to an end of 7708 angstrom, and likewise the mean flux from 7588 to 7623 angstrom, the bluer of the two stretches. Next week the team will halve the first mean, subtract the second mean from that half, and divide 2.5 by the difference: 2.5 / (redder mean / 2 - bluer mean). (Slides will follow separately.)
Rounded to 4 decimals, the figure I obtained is -0.0645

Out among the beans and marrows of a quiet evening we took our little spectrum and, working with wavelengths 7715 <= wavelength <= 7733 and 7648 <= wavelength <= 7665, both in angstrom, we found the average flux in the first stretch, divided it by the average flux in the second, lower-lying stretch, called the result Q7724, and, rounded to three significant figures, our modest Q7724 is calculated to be 1.04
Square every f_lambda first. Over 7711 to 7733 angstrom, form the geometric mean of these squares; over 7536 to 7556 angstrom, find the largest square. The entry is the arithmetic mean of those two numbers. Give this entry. 8990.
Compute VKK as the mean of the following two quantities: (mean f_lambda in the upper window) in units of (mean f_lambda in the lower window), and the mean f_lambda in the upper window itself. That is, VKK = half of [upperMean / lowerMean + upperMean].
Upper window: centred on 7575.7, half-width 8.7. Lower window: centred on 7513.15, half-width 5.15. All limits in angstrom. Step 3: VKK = 42.3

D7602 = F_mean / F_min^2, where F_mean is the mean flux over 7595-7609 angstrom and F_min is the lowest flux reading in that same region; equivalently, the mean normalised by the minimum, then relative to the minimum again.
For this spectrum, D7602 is 0.0131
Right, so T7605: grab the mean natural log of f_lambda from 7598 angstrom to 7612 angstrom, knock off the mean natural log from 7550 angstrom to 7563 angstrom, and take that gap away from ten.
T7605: 10.0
